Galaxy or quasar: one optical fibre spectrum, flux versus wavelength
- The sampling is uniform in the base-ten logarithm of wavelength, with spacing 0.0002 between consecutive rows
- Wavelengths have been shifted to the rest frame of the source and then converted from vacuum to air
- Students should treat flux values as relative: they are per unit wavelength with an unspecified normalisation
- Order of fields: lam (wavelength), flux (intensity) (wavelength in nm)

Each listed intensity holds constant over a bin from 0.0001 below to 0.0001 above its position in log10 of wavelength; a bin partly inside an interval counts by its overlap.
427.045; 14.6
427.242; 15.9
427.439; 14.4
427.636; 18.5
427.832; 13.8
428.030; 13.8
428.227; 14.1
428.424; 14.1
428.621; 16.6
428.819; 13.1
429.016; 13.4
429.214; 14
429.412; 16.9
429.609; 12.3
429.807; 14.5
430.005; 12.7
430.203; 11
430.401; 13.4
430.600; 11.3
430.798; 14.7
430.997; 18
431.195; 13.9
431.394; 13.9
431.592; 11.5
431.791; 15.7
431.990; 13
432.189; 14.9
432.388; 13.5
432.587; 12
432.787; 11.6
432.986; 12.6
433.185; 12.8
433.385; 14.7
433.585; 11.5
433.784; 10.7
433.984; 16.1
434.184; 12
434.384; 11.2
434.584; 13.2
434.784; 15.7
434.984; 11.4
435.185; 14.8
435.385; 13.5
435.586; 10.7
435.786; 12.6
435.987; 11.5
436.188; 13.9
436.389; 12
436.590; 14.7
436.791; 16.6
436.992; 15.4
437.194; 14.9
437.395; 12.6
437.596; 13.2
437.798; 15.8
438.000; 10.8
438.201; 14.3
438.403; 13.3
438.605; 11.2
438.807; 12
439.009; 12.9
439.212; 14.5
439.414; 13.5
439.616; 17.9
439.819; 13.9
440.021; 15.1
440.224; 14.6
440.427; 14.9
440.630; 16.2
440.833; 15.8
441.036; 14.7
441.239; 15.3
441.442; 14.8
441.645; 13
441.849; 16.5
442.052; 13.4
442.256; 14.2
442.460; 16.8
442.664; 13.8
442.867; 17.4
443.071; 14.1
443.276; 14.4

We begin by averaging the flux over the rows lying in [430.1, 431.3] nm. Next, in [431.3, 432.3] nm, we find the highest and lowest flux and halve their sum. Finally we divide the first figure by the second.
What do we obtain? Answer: 1.01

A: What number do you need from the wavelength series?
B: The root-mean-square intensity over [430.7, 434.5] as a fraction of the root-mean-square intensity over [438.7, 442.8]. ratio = 0.92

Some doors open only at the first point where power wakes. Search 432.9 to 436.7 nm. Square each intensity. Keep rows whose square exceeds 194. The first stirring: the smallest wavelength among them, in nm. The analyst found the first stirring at 433.385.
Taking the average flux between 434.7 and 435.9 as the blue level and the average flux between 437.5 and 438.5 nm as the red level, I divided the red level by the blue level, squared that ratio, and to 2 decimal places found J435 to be 1.06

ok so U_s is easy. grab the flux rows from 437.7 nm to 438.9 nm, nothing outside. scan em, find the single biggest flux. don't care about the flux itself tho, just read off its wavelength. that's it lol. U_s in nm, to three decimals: 437.798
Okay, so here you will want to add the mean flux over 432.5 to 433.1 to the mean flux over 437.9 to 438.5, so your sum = 24.9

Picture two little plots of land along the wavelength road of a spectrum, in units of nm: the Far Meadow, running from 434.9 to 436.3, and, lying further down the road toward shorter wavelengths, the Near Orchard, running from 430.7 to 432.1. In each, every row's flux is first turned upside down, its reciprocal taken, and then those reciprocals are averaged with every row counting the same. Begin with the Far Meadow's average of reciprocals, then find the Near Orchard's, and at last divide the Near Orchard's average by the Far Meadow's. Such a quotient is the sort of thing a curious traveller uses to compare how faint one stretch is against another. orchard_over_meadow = 0.88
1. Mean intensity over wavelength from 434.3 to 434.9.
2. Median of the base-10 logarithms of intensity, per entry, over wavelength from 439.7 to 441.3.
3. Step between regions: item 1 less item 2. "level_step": 12.2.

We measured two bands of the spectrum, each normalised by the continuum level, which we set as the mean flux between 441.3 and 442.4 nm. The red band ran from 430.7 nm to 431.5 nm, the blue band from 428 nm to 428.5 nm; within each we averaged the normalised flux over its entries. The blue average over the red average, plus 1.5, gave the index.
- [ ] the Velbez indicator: 2.43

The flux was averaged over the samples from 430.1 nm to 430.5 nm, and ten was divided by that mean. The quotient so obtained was 0.82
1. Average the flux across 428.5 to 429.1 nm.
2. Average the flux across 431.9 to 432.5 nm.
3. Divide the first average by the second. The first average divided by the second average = 1.04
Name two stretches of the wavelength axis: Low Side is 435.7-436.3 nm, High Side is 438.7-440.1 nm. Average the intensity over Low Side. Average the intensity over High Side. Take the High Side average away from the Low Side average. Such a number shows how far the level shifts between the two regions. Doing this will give -1.6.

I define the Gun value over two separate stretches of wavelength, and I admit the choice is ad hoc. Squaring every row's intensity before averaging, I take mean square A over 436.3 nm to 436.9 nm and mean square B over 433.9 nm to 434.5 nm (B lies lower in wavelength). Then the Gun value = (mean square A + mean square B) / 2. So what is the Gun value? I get 194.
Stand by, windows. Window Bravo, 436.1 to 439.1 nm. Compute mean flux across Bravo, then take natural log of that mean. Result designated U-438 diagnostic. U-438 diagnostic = 2.61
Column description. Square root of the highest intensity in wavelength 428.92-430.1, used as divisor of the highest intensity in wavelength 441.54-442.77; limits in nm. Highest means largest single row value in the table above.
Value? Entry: 4.1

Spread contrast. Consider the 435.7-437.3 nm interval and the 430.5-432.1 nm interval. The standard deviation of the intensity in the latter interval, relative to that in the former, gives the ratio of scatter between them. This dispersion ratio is 1.24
